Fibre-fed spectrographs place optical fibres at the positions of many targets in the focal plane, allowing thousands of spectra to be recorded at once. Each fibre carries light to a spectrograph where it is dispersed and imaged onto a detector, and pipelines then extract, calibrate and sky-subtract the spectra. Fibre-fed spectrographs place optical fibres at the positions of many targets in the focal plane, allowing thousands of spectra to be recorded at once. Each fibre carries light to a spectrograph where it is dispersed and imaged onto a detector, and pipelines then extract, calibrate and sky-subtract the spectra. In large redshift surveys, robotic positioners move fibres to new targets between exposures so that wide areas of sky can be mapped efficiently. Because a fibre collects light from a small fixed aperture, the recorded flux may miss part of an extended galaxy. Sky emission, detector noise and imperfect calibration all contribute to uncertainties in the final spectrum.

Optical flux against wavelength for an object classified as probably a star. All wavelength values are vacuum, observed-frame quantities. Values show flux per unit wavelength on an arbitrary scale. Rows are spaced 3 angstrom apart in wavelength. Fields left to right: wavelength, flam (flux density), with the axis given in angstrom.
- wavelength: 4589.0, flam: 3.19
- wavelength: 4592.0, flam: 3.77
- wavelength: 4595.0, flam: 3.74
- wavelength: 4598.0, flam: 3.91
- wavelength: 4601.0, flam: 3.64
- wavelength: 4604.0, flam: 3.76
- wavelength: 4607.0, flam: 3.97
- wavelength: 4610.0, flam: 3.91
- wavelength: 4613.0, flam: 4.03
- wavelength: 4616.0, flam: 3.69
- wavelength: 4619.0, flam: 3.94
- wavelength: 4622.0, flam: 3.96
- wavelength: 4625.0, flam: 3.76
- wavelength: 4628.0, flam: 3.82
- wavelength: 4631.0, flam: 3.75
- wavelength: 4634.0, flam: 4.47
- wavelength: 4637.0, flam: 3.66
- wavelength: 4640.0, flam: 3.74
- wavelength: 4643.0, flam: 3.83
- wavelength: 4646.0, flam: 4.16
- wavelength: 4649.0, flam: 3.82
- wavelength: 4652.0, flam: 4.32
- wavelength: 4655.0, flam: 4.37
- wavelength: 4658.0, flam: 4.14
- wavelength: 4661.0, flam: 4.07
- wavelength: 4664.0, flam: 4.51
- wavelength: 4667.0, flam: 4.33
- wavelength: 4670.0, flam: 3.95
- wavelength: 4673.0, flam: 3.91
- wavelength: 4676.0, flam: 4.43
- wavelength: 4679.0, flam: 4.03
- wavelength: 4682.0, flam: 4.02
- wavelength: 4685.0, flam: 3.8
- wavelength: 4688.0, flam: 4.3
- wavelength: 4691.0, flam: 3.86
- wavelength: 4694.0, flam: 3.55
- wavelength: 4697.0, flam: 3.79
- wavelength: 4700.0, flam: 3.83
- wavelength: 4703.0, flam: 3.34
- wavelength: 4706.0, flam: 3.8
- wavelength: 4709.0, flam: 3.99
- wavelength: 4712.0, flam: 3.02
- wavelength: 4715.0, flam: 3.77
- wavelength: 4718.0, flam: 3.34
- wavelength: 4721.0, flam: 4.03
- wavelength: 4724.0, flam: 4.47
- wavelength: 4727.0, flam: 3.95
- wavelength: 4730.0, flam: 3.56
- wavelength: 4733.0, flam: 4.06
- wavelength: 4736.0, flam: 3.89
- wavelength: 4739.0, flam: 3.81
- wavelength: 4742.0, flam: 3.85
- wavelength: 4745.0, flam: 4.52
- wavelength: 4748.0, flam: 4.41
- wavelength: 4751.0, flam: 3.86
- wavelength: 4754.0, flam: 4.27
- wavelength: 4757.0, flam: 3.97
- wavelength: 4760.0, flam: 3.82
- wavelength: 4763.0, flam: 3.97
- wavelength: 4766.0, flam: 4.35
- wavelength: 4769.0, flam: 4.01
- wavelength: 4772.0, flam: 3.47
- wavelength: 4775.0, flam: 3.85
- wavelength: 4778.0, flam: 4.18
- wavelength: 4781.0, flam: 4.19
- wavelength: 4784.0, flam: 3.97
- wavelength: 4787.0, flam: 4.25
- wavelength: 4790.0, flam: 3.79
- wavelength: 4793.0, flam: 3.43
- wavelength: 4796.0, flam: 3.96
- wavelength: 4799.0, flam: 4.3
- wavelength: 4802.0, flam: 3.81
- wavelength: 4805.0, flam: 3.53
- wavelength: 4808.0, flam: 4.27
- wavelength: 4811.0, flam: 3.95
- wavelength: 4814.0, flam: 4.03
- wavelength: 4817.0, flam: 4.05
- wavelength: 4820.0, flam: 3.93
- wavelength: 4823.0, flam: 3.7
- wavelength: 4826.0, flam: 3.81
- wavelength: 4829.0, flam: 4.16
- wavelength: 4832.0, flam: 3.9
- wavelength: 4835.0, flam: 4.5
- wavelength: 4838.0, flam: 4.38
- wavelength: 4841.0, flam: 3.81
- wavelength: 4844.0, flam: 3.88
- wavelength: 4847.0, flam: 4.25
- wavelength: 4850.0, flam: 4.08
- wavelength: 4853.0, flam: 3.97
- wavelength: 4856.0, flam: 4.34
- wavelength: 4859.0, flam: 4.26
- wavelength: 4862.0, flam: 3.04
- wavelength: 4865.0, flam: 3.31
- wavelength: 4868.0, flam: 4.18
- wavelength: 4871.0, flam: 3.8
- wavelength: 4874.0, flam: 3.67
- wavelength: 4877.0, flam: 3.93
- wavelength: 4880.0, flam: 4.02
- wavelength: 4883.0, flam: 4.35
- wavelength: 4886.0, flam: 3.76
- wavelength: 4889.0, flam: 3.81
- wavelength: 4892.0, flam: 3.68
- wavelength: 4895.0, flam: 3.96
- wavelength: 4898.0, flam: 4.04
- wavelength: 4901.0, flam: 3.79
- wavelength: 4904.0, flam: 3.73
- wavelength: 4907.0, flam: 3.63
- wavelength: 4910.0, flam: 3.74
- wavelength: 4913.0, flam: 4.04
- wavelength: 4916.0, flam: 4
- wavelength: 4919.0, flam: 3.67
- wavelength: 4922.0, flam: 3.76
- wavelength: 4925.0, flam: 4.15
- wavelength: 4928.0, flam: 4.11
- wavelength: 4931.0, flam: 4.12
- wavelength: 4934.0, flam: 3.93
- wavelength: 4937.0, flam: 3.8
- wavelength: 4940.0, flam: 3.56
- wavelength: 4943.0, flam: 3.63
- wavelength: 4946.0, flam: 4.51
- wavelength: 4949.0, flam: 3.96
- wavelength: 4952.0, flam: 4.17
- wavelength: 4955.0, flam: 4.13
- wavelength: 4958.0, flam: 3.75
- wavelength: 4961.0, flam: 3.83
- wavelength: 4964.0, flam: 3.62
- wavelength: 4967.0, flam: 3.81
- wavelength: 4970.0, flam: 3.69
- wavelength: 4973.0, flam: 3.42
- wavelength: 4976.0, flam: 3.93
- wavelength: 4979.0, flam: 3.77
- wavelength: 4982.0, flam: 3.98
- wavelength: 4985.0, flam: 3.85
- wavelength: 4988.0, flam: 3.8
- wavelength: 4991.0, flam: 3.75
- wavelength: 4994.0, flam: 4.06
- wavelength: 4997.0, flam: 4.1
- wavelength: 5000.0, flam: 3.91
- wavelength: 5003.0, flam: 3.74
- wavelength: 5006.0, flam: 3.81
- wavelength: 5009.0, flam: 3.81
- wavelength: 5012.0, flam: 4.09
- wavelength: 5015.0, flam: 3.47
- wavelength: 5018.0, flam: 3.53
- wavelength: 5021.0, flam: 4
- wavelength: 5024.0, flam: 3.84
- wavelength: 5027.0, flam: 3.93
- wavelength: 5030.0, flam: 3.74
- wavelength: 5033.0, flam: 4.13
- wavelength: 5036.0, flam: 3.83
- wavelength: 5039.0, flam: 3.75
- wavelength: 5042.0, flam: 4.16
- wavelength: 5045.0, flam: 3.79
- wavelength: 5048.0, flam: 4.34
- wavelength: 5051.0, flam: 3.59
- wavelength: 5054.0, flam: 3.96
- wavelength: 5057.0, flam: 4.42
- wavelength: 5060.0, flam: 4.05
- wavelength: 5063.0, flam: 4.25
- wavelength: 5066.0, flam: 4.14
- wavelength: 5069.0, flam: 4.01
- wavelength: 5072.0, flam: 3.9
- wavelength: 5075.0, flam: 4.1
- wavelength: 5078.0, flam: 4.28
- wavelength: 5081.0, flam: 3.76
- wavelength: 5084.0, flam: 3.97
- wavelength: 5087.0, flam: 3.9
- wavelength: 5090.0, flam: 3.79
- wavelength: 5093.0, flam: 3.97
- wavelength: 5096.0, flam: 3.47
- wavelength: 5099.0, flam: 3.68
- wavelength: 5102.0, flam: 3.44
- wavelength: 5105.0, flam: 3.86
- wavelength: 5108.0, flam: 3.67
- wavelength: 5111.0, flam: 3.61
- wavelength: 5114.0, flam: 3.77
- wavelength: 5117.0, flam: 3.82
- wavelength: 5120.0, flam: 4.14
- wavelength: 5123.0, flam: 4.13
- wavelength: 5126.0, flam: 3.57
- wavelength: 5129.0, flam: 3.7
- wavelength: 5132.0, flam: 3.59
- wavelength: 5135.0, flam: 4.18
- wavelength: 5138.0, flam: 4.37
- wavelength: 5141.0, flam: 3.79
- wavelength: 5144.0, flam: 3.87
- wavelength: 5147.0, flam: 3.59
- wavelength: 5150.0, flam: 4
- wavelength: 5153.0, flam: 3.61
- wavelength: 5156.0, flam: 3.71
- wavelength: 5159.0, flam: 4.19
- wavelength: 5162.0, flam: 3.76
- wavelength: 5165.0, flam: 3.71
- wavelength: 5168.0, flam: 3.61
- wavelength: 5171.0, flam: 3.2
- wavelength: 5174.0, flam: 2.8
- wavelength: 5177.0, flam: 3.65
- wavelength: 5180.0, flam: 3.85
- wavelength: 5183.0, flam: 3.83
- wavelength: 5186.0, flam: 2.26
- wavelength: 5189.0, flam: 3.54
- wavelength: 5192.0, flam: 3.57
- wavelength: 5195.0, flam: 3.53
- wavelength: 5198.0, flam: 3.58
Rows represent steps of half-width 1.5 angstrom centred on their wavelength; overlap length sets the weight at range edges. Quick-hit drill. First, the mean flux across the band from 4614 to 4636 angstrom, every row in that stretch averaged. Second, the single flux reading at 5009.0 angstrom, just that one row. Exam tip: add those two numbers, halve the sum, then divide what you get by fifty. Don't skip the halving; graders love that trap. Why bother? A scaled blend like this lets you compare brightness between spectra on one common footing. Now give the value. 0.0772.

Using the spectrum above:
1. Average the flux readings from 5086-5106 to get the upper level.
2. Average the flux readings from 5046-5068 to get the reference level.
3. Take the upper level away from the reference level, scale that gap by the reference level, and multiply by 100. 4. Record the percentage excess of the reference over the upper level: 9.2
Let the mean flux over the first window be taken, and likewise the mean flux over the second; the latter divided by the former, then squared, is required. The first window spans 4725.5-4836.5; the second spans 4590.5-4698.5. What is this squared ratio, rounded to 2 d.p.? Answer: 0.99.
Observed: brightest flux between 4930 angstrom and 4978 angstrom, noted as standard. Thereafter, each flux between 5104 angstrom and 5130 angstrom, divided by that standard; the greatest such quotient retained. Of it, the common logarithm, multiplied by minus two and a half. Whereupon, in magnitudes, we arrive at 0.09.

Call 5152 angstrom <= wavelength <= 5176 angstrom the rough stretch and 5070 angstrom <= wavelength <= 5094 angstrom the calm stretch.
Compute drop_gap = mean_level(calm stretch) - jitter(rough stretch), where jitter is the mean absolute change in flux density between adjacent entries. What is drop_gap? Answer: 3.68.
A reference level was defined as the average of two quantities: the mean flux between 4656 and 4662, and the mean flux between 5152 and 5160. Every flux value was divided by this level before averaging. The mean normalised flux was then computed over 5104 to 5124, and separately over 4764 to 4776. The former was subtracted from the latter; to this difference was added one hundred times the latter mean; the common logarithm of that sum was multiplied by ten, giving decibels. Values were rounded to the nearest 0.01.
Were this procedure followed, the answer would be 19.94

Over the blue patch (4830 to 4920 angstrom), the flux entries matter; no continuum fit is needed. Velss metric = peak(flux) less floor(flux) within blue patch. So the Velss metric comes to 1.46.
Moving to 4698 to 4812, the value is 1.50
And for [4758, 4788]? 0.88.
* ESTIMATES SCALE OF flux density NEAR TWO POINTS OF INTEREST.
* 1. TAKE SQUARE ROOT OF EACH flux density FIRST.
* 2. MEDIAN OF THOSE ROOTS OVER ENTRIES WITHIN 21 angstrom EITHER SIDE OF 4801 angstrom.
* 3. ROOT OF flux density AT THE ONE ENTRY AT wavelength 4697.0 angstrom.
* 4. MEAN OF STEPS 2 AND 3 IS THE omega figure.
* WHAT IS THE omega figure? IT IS 1.97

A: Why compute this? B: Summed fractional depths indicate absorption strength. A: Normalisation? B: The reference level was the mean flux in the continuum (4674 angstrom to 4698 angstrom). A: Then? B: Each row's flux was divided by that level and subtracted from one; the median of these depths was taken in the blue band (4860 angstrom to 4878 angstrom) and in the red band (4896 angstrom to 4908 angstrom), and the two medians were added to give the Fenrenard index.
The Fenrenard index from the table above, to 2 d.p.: 0.11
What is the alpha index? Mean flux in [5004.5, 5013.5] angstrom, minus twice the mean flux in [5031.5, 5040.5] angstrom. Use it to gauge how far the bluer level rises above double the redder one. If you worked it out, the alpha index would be -3.90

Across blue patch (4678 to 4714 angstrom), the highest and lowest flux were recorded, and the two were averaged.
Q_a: 3.66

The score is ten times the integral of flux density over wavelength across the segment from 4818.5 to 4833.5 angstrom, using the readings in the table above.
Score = 585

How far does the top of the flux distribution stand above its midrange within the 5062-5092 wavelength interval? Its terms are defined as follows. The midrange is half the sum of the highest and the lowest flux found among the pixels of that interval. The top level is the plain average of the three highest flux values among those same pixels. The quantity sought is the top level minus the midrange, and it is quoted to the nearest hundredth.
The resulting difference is 0.20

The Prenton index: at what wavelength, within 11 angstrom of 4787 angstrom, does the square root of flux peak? 4787.0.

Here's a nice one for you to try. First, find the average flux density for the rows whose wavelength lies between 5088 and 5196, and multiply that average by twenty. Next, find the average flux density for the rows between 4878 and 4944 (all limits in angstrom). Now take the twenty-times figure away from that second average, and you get -70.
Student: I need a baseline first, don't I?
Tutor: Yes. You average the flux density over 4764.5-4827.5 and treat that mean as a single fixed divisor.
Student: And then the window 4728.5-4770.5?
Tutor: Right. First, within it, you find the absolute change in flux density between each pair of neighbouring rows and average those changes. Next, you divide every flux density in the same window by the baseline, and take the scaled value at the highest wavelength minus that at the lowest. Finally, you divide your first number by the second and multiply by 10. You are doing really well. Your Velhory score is 26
